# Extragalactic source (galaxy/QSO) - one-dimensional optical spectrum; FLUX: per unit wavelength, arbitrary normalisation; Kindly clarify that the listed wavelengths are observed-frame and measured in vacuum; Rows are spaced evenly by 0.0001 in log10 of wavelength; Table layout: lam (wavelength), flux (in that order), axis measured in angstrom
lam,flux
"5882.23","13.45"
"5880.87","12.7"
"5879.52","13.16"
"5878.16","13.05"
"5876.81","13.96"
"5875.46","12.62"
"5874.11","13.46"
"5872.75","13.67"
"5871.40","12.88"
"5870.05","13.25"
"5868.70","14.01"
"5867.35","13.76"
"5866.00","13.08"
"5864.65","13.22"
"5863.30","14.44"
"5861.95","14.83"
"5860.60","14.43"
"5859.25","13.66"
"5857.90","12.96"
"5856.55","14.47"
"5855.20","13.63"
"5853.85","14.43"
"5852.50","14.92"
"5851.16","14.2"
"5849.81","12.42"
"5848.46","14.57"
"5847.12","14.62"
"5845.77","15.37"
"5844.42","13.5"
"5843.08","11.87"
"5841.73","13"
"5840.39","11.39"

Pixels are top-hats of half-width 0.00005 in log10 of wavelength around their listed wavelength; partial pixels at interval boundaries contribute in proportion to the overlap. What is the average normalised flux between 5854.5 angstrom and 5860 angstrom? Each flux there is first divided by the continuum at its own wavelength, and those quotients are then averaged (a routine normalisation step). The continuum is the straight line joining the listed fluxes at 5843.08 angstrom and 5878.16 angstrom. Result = 1.11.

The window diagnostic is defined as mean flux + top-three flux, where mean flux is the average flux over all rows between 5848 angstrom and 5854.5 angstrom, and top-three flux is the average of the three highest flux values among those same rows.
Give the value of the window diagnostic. 28.7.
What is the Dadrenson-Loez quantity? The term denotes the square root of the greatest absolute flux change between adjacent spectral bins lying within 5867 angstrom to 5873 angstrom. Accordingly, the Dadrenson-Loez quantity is 0.89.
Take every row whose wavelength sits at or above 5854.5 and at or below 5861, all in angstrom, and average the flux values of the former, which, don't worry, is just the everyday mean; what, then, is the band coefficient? 13.8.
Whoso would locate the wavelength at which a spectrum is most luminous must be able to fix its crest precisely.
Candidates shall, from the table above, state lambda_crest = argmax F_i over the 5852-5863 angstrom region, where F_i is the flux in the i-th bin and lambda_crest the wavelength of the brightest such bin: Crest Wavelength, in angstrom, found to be 5852.50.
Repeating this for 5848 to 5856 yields 5852.50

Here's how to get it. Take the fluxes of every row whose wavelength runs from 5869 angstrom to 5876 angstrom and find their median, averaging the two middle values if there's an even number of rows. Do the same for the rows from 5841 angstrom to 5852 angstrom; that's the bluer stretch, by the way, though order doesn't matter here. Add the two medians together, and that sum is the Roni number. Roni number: 27.1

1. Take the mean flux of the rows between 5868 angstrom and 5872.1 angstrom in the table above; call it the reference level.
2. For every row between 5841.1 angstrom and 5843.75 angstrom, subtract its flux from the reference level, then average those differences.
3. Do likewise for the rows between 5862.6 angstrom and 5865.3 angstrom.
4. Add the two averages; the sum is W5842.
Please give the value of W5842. 0.5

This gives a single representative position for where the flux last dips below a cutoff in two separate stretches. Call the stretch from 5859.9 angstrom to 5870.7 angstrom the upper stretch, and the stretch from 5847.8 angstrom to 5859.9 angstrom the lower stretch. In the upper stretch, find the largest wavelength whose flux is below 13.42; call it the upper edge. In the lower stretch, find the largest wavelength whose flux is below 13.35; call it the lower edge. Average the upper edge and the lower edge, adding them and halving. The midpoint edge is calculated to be 5864.0 angstrom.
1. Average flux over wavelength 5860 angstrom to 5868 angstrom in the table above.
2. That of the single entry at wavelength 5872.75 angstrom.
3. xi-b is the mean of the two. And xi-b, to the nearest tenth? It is 13.8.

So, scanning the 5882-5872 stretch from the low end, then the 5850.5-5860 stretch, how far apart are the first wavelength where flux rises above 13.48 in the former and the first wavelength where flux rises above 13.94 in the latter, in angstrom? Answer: 21.6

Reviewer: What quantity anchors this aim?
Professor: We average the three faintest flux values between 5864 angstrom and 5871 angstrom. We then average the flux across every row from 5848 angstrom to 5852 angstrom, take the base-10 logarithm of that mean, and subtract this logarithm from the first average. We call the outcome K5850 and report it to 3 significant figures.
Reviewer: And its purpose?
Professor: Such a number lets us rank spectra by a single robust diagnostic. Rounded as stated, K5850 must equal 12.0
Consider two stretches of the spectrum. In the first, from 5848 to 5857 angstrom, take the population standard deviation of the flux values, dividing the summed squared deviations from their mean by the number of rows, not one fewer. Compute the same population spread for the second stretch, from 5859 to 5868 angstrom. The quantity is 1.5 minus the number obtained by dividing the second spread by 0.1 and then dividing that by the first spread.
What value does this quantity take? -6.4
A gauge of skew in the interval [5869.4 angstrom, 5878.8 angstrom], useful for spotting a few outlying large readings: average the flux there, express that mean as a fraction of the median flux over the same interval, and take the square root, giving 1.00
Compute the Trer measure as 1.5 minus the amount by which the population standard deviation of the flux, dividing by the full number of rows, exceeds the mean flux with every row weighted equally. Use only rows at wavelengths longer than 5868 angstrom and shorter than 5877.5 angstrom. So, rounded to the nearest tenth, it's 14.4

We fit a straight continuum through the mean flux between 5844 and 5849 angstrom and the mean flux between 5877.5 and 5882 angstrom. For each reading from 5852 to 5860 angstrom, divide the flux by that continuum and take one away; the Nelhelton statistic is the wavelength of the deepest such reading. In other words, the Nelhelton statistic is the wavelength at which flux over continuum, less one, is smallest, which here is 5857.90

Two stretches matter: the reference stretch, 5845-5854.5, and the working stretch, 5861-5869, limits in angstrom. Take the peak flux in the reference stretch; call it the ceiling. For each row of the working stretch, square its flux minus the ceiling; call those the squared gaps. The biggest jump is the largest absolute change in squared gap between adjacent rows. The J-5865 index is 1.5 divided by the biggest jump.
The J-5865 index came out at 0.40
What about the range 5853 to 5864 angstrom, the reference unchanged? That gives 0.30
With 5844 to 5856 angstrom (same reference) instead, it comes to 0.19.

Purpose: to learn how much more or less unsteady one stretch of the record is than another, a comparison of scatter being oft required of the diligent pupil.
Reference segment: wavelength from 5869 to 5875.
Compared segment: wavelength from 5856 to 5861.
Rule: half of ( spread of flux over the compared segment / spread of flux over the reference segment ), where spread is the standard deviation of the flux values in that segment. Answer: 1.07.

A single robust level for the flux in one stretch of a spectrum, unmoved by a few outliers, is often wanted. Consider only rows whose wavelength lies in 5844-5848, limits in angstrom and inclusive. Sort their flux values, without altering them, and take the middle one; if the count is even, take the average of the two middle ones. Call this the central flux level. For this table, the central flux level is 14.6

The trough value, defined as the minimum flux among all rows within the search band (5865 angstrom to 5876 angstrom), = 12.62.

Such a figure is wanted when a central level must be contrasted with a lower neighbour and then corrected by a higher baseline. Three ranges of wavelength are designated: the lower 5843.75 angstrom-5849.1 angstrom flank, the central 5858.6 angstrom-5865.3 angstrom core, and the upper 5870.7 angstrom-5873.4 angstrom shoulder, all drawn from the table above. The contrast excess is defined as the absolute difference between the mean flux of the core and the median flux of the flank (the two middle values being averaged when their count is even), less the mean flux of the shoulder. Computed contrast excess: -12.8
